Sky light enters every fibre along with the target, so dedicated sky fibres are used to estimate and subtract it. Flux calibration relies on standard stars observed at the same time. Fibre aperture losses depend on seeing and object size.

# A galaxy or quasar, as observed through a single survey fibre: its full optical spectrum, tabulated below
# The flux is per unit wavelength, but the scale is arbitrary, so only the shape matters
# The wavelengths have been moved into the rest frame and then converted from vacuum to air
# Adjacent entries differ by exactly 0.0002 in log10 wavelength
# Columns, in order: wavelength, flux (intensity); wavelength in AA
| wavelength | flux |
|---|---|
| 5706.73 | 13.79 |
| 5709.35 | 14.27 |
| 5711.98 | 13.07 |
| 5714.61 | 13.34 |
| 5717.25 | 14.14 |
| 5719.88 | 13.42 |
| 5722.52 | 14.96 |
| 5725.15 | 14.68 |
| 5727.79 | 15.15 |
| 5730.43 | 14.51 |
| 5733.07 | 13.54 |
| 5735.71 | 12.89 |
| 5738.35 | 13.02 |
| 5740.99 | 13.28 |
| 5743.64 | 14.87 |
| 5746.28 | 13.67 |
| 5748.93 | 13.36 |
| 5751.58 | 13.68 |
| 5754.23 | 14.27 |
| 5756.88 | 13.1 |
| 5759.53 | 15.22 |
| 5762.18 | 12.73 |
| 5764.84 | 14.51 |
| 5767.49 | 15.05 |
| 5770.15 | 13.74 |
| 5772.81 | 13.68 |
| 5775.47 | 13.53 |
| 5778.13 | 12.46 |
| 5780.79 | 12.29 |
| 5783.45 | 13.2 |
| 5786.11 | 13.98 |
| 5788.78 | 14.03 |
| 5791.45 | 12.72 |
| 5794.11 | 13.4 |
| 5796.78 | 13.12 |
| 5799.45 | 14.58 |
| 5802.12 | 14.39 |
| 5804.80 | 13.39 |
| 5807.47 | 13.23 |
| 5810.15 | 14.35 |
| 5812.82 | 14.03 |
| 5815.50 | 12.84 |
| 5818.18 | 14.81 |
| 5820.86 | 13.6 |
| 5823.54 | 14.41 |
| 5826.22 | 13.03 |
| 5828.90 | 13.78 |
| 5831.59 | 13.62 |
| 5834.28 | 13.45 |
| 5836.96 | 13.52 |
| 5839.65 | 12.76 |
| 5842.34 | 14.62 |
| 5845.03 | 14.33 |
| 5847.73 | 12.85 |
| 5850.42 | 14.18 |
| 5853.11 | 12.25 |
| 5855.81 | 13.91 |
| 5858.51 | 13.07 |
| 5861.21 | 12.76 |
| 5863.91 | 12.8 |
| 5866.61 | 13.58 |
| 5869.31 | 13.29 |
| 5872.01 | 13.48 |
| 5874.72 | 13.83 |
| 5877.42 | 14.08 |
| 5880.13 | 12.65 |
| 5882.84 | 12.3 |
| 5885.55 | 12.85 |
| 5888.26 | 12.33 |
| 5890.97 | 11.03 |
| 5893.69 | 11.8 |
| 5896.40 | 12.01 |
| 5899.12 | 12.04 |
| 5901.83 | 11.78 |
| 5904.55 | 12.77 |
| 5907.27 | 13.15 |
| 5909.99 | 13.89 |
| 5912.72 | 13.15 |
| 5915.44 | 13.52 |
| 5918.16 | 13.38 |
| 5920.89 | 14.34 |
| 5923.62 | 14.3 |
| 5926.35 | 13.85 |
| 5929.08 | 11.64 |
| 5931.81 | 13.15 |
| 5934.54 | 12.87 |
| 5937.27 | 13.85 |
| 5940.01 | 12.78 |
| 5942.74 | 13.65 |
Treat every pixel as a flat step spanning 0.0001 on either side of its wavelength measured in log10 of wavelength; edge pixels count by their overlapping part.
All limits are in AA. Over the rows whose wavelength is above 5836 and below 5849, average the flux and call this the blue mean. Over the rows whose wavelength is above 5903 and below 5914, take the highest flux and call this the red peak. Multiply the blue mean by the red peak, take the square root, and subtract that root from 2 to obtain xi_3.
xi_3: -11.8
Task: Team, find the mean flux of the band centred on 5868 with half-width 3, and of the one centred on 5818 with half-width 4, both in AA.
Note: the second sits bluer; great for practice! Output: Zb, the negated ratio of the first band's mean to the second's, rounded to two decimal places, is -0.98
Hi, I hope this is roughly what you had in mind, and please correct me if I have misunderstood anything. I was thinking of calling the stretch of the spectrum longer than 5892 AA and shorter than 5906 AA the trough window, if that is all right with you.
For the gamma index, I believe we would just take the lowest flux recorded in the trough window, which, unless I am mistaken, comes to 11.78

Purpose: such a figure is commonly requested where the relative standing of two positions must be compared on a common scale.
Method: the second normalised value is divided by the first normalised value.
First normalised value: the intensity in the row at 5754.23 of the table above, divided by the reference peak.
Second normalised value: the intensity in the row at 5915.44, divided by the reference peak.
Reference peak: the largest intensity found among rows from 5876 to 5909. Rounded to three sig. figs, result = 0.947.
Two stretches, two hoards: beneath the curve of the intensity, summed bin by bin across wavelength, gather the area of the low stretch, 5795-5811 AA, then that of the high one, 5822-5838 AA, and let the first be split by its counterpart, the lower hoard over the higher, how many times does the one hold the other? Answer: 1.01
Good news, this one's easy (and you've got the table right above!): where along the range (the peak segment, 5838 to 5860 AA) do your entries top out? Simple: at 5842.34 AA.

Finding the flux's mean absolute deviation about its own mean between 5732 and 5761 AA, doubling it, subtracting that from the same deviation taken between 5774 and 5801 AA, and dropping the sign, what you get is 0.59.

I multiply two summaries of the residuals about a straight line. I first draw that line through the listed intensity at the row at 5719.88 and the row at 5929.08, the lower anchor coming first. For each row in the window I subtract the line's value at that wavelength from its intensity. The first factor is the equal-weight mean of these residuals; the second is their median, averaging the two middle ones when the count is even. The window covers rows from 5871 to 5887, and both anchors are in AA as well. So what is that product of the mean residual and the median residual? 1.2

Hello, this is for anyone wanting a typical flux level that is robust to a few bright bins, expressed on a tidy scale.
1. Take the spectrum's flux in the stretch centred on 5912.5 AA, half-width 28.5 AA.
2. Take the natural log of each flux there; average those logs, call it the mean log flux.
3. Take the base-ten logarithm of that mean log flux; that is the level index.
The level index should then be 0.407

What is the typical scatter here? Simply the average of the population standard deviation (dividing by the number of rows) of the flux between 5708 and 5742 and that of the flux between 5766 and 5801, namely 0.76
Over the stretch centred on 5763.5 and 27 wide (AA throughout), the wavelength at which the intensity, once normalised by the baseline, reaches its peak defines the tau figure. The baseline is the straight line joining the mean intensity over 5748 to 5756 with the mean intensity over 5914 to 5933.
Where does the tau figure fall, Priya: 5759.53 AA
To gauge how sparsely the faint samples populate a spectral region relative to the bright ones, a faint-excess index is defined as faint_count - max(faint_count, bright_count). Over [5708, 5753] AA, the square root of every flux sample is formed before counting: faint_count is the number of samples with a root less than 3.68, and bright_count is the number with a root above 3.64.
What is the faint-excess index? -6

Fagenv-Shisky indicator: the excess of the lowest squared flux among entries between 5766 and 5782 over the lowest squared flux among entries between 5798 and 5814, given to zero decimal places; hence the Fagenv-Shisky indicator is -24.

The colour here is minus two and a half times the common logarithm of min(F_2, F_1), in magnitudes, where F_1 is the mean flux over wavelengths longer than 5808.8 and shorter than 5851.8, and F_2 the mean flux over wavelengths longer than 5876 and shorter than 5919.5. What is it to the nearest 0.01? -2.76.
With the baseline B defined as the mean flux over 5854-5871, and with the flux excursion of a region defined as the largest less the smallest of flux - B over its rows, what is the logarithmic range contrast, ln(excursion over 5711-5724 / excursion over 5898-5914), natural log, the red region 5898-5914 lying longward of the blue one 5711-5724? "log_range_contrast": -0.11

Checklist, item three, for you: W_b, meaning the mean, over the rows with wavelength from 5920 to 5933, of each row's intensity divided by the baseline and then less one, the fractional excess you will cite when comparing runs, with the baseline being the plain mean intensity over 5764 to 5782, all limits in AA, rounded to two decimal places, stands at -0.01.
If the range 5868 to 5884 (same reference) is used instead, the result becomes -0.02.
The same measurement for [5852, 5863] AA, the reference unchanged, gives -0.04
